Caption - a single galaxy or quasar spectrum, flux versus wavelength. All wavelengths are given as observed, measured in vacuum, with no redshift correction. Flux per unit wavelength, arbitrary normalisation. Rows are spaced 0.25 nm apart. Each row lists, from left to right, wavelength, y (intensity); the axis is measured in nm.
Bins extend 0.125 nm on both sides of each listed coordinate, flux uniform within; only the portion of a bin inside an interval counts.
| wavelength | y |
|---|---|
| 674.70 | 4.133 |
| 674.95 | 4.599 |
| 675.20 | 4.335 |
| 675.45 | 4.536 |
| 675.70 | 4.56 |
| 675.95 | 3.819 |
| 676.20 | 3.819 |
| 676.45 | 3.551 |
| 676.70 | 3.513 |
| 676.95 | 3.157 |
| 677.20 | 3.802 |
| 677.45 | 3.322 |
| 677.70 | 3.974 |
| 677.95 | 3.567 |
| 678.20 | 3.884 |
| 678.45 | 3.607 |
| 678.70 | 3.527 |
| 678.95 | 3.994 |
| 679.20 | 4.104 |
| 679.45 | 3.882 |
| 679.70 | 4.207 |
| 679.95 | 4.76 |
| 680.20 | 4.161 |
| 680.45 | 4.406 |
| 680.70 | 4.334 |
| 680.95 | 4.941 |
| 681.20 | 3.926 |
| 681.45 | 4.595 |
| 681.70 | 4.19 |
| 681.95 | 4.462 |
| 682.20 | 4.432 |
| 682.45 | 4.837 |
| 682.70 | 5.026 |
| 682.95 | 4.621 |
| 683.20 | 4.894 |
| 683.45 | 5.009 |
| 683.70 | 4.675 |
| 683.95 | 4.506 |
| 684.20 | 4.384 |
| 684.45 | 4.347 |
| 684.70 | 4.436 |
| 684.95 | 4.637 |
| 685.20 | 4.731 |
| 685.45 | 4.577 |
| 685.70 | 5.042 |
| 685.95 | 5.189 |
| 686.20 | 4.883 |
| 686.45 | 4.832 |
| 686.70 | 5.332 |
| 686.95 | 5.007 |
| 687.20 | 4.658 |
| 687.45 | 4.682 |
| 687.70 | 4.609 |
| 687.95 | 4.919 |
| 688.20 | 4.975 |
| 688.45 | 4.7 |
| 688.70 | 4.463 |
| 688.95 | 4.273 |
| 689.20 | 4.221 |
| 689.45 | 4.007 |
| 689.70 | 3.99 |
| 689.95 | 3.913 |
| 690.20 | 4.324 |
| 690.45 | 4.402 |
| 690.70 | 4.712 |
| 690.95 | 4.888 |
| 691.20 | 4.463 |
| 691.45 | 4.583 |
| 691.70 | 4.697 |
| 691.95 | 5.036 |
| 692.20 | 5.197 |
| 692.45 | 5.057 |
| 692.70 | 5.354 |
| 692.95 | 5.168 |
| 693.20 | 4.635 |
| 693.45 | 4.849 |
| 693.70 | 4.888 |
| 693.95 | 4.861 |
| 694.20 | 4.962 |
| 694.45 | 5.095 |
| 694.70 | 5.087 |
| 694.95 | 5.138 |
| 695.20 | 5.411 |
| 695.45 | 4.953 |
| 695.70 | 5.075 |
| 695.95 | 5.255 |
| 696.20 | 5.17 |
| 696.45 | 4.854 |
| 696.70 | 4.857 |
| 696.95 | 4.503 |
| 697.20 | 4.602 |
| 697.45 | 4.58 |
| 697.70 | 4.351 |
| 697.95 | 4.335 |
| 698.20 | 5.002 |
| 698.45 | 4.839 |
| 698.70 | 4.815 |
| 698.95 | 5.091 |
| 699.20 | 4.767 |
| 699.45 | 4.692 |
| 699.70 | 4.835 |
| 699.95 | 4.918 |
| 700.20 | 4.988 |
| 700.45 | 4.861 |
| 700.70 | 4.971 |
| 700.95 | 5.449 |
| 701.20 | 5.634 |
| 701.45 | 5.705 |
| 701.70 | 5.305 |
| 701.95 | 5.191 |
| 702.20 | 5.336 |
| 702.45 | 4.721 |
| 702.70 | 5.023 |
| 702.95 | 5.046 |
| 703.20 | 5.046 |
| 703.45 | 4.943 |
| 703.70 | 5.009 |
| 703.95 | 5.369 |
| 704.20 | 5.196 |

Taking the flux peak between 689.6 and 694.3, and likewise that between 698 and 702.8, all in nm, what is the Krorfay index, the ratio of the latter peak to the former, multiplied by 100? 107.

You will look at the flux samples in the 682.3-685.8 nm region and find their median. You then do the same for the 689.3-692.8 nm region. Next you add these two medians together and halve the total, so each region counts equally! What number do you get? 4.65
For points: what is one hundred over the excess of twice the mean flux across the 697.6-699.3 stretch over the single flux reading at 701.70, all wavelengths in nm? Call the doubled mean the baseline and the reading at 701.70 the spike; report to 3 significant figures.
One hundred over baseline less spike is 23.9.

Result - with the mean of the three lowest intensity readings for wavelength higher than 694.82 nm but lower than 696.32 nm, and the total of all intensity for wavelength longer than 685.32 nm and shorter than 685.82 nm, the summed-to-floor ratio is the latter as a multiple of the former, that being 1.90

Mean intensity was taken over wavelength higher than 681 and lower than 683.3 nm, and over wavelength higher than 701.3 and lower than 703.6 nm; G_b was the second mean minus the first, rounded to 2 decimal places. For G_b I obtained 0.59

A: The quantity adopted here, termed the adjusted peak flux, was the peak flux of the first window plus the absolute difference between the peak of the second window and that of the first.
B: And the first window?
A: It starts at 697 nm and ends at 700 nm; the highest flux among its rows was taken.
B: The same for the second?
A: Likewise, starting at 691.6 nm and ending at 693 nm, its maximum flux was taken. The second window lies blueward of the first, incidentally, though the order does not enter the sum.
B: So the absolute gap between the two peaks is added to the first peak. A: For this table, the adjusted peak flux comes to 5.35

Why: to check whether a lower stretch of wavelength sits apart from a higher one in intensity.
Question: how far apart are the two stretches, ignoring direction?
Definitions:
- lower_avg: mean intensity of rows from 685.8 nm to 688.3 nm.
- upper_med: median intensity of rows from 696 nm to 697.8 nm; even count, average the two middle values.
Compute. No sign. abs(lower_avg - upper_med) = 0.31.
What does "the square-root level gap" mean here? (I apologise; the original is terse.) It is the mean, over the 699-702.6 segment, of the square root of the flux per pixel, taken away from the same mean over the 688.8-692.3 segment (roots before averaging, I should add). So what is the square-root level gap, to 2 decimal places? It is -0.14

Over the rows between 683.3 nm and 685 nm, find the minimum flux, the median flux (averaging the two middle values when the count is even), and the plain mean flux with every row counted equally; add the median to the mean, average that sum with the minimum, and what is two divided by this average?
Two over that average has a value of 0.298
